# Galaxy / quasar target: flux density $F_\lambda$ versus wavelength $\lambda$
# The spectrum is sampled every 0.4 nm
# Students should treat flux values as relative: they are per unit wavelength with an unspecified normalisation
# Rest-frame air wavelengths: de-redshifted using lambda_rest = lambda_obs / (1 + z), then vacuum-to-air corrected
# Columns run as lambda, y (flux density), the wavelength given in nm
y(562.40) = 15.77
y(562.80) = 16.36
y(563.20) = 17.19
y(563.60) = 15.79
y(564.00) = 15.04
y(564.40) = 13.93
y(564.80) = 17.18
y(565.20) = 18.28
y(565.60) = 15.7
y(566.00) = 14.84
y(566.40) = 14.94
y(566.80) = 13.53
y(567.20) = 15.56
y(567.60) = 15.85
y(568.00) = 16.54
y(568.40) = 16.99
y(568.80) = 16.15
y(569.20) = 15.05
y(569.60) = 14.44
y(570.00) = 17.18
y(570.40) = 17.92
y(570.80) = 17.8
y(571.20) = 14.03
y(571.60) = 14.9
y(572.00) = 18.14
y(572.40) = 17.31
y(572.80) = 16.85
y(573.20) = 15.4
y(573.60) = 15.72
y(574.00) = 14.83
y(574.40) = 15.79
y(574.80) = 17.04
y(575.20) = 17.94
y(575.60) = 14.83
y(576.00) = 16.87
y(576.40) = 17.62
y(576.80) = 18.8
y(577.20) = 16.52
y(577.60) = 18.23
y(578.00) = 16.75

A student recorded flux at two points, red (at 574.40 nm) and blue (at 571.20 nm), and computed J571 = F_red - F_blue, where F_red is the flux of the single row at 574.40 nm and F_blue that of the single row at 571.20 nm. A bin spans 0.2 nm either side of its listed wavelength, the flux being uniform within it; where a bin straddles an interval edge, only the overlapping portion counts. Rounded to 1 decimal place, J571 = 1.8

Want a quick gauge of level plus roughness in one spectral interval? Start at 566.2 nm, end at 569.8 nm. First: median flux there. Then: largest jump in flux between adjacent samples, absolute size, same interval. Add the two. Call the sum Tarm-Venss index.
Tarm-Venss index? 17.6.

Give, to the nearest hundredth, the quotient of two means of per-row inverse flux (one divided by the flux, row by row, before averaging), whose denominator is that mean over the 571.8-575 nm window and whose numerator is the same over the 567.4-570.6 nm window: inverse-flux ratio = 1.01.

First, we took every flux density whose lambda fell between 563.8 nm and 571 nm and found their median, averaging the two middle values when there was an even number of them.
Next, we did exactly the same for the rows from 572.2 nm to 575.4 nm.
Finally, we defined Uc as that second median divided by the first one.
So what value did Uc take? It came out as 1.03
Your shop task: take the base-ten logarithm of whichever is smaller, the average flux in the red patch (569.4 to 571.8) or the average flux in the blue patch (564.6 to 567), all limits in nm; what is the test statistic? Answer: 1.20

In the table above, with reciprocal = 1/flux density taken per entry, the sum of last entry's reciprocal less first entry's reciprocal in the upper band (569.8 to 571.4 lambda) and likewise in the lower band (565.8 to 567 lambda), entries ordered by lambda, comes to 0.020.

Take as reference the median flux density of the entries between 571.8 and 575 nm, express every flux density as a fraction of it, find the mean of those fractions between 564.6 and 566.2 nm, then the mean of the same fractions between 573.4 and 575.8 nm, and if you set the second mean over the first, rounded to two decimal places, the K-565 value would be 0.97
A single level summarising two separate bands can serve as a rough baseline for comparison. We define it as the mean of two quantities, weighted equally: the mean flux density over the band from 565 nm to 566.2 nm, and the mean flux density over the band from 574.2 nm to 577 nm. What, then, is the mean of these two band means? 16.6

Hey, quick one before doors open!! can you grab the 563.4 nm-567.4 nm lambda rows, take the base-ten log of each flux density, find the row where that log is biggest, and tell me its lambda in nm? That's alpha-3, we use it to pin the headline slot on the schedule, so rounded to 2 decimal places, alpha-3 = 565.20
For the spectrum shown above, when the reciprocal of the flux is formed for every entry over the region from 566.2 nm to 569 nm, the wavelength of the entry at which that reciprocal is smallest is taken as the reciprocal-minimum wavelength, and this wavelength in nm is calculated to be 568.40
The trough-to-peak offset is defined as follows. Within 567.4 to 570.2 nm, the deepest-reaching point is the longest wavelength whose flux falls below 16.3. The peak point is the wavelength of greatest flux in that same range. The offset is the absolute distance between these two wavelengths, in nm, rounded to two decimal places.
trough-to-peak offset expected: 0.40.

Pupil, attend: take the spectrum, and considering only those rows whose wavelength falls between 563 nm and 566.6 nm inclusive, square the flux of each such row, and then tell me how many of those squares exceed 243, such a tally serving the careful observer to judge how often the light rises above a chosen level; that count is 5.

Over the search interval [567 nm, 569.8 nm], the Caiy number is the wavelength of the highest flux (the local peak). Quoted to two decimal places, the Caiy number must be 568.40 nm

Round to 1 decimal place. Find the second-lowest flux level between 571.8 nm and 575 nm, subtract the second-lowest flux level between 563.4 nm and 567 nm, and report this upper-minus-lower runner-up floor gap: 1.5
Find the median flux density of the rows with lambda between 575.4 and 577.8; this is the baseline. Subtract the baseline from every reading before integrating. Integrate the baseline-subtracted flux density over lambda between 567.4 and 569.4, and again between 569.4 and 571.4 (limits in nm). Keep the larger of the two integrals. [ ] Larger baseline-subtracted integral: -1.9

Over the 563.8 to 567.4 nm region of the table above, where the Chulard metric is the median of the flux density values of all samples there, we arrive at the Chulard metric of 15.0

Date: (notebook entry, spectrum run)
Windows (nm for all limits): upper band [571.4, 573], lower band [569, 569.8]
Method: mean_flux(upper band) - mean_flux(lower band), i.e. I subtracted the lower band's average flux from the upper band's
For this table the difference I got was 2.1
